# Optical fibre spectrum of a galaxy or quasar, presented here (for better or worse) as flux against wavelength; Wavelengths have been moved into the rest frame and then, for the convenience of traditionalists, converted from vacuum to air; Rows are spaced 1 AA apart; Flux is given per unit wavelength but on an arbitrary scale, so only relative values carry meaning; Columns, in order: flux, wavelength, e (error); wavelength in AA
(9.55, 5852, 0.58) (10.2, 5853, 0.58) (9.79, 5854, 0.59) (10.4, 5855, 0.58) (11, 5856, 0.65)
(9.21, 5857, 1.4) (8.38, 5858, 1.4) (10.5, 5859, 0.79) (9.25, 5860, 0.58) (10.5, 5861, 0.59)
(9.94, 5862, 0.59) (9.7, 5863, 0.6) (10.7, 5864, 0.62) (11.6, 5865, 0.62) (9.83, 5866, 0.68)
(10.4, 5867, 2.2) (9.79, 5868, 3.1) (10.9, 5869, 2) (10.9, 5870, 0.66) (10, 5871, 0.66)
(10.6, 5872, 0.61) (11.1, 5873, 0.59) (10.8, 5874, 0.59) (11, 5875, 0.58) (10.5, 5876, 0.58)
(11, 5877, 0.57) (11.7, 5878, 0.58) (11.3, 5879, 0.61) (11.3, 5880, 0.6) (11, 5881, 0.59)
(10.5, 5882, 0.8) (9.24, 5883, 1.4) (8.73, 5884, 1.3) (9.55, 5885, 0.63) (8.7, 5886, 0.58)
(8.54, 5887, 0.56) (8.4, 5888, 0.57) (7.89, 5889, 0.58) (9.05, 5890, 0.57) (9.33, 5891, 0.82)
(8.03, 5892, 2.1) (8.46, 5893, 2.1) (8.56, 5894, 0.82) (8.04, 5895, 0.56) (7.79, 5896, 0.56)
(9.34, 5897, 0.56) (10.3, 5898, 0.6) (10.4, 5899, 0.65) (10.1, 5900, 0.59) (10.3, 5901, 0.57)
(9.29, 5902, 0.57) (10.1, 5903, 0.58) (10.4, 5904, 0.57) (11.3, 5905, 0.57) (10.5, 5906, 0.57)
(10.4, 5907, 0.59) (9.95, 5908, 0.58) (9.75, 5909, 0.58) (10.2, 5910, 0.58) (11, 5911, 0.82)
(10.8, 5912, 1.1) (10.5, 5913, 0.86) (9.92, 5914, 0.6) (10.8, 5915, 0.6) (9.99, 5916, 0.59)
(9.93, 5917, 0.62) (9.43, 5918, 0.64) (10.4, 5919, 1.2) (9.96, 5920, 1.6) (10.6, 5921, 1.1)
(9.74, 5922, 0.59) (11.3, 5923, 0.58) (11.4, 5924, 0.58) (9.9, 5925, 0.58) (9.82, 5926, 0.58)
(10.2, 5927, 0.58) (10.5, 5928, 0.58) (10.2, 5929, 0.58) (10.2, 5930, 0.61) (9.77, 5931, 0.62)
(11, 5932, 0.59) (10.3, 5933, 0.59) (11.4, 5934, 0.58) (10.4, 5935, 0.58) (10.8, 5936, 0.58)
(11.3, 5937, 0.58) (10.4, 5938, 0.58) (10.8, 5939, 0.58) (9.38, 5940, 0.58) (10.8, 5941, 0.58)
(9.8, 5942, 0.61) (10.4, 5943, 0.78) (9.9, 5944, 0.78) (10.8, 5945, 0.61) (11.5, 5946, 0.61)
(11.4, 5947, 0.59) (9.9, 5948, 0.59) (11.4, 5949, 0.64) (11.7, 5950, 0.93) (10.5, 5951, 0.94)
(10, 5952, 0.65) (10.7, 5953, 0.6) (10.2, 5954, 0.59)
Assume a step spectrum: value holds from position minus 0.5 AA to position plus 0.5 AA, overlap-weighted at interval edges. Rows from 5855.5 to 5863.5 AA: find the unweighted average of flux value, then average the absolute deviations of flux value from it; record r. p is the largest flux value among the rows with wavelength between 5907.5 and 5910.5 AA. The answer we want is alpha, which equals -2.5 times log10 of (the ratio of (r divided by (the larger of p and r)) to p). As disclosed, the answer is 5.47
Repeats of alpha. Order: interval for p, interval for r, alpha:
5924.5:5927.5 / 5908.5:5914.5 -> 6.02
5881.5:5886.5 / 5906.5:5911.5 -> 6.24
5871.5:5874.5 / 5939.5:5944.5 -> 6.13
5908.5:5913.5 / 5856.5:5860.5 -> 5.79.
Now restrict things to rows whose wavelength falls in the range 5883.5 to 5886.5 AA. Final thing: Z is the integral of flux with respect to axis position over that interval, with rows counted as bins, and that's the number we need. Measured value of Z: 27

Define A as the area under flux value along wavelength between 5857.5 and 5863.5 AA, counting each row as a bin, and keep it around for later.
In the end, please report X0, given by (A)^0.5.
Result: 7.63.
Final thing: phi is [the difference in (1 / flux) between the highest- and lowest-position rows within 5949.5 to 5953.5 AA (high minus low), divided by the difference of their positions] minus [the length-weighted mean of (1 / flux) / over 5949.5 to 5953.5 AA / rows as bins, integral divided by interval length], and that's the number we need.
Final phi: -0.091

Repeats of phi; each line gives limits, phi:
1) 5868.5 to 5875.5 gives -0.093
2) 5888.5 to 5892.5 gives -0.118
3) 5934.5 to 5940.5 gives -0.093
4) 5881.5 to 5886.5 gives -0.103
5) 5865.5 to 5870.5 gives -0.099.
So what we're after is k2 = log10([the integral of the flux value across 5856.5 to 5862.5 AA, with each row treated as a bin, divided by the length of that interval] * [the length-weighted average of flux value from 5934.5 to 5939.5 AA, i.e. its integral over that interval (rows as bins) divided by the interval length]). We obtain 2.01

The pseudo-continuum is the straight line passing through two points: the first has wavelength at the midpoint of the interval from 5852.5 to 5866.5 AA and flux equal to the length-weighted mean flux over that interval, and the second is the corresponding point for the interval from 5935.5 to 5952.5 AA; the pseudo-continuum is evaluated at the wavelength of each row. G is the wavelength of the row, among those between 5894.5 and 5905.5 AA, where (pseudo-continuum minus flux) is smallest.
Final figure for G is 5905 AA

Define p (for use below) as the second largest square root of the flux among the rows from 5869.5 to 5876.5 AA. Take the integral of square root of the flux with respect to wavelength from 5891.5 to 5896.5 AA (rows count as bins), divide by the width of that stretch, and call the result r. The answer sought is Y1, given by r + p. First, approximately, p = 3.32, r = 2.86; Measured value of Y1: 6.18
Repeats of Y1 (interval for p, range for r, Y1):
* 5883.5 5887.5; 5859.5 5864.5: 6.12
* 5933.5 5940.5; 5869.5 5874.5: 6.63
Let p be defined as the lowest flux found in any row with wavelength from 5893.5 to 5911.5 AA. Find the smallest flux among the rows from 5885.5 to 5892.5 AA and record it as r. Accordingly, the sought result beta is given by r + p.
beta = 15.7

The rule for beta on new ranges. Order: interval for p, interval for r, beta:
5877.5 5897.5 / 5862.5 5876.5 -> 17.5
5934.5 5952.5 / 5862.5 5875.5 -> 19.1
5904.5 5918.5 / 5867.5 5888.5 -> 17.8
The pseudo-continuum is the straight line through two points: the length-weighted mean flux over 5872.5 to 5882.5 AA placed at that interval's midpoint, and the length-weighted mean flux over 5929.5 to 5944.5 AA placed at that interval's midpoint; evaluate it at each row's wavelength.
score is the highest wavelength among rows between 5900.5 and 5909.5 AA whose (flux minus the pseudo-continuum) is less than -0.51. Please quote 5909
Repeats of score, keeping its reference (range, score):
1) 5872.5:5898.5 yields 5898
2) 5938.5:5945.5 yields 5942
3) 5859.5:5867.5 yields 5867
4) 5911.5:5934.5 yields 5931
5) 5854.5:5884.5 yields 5884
